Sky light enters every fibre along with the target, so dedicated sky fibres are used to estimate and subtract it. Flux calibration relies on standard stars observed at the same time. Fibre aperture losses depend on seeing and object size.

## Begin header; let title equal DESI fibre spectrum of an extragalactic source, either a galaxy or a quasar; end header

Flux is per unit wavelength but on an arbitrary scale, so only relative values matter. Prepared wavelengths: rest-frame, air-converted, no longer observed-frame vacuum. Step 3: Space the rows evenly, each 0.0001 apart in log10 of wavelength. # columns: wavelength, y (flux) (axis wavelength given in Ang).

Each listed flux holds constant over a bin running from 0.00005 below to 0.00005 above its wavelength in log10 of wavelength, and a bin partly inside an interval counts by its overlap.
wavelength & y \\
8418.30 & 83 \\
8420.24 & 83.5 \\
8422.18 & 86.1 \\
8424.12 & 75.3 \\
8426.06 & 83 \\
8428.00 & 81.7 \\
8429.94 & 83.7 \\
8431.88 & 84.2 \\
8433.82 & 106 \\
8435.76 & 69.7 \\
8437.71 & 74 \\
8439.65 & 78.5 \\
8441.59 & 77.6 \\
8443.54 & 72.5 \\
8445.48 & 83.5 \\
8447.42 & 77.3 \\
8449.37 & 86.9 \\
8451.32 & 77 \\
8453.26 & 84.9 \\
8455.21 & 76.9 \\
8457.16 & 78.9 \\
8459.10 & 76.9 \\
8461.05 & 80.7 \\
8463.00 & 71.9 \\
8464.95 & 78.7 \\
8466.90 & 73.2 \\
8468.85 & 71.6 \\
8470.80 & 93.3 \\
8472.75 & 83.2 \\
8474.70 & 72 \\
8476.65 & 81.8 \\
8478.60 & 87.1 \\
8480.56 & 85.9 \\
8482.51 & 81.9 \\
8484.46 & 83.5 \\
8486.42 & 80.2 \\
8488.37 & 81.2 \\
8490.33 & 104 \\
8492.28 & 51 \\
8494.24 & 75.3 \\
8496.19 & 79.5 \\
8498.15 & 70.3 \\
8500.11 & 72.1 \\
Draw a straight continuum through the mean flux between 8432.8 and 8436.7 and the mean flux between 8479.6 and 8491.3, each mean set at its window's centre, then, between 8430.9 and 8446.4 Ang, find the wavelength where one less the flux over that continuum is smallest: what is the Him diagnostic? 8433.82 Ang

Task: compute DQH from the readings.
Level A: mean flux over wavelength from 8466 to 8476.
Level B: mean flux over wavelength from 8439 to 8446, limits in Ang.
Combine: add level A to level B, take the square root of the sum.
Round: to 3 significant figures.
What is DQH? 12.5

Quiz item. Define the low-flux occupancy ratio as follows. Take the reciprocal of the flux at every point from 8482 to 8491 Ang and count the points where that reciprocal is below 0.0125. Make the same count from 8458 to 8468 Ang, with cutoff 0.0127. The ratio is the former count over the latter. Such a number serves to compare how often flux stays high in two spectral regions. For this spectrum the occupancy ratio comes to 5.0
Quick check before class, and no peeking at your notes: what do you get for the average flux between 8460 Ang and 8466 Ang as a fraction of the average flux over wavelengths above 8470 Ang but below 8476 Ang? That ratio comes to 0.93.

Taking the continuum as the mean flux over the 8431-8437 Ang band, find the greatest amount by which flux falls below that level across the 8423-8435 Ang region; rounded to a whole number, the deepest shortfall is 11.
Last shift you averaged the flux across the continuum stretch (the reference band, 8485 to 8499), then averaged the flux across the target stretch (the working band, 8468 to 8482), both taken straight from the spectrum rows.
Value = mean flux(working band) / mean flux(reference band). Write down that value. 1.06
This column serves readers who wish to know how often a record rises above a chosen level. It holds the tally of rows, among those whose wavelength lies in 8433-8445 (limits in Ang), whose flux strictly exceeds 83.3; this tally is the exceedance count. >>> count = 1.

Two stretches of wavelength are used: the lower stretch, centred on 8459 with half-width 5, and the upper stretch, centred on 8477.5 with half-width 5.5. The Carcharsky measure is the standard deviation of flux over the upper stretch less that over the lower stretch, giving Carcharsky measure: 2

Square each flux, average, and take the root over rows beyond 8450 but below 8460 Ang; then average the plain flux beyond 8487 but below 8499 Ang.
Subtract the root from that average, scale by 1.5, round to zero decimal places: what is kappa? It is -3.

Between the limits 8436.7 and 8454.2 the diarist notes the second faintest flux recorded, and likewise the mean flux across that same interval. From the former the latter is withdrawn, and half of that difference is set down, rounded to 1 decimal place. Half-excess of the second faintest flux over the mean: -2.6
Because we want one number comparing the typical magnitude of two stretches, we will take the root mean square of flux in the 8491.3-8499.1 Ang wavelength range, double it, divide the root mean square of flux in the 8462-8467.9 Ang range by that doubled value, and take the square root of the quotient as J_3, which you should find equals 0.731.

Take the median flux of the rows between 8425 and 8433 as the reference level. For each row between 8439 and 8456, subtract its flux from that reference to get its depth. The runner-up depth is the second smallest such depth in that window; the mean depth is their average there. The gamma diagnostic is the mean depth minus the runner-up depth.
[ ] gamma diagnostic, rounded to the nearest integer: 5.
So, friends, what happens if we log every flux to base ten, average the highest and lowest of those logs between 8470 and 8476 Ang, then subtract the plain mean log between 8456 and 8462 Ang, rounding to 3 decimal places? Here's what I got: 0.017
